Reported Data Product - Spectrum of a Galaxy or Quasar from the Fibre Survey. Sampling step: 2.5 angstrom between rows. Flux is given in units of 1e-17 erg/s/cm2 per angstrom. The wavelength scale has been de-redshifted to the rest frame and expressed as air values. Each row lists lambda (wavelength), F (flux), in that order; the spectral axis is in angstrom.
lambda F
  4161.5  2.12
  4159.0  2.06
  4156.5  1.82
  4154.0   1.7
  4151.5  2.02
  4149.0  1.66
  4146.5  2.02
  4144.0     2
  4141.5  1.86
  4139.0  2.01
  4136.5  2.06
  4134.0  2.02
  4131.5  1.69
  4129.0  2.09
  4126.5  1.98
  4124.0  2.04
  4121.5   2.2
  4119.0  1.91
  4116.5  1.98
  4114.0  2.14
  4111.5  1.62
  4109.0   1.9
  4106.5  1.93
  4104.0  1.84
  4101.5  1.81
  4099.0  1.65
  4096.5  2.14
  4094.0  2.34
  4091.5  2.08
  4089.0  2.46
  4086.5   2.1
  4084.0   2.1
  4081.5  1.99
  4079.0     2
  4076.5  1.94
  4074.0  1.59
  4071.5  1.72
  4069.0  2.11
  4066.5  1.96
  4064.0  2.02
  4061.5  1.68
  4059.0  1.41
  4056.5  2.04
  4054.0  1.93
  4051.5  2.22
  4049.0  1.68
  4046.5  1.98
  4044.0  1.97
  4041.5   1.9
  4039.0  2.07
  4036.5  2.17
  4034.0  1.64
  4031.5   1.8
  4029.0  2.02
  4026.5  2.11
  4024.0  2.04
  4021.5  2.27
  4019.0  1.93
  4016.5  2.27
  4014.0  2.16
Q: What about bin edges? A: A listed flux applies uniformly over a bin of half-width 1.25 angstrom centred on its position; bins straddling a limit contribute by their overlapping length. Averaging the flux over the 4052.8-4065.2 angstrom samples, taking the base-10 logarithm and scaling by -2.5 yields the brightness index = -0.65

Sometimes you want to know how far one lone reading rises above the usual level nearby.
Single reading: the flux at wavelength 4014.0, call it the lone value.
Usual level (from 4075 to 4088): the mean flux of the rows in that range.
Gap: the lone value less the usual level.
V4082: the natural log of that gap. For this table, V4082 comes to -2.0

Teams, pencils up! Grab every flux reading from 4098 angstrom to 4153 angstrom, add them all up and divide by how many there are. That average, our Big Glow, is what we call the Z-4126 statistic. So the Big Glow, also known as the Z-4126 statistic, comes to 1.93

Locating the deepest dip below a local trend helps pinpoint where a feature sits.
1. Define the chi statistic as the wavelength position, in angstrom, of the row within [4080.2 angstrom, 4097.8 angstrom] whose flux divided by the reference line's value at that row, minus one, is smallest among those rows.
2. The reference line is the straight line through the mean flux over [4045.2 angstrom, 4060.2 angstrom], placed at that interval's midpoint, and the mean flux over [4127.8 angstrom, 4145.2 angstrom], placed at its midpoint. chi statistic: 4081.5 angstrom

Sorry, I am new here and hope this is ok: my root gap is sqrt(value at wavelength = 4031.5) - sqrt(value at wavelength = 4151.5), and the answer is -0.08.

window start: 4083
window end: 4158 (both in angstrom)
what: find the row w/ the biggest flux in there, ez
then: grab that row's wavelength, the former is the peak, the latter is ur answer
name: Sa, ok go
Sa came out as 4089.0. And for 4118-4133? 4121.5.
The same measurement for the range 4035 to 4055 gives 4051.5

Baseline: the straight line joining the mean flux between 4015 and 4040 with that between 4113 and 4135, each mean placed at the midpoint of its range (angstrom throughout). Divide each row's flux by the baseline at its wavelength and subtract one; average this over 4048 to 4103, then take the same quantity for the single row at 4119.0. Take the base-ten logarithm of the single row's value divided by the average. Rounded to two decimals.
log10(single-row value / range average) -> 0.17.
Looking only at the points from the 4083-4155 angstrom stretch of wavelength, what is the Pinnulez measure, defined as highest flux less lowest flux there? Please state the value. 0.8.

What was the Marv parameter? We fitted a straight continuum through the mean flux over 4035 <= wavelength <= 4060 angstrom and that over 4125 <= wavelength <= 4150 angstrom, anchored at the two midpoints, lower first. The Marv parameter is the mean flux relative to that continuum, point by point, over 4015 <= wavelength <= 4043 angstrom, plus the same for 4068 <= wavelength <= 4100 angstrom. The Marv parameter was 2.08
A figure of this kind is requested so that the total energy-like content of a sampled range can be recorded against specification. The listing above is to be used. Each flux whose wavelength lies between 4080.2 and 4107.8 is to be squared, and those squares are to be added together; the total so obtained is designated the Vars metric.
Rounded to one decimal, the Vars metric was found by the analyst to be 46.3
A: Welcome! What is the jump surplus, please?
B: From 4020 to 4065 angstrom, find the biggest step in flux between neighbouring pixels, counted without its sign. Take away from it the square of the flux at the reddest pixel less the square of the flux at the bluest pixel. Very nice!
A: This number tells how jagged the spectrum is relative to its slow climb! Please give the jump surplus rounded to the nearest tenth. 1.7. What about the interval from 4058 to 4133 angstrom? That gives -0.3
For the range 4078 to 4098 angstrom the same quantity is -0.2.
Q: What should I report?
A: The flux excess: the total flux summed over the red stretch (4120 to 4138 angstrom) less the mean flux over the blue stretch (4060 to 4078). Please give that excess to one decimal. 12.2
